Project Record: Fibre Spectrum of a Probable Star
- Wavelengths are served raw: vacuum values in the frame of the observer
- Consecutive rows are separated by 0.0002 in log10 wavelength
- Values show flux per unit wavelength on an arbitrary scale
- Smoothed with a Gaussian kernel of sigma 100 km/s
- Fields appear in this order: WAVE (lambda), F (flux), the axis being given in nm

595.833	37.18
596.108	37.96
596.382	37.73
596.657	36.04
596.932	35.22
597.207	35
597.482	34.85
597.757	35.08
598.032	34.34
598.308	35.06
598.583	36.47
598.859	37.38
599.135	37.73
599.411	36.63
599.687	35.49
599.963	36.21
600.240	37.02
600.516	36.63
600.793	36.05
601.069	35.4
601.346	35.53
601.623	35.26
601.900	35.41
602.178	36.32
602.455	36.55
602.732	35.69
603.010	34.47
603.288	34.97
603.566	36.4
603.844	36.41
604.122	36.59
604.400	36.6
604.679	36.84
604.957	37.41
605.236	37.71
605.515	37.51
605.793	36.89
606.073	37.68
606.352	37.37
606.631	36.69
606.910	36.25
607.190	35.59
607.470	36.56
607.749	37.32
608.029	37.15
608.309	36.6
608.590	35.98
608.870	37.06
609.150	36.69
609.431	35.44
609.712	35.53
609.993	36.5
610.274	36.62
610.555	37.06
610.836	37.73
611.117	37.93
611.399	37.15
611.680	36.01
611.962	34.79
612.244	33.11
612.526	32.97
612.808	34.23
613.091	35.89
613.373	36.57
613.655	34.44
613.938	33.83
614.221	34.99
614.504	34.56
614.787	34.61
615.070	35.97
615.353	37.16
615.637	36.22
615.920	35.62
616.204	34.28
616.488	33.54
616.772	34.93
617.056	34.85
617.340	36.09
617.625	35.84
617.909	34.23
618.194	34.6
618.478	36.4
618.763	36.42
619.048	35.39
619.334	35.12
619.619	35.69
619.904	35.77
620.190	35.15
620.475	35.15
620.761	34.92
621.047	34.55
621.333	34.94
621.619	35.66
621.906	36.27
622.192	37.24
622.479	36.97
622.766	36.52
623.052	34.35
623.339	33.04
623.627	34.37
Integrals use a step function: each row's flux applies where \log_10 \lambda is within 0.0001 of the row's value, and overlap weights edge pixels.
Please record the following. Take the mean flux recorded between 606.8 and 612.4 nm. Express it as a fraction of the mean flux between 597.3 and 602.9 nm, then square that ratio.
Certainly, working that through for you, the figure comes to 1.02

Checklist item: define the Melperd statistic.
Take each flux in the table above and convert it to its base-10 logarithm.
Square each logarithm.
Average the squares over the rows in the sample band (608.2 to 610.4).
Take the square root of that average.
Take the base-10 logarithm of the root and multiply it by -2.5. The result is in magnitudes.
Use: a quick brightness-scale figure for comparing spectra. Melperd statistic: -0.4827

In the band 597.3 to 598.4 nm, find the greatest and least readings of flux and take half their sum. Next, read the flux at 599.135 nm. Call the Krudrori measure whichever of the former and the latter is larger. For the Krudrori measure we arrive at 37.7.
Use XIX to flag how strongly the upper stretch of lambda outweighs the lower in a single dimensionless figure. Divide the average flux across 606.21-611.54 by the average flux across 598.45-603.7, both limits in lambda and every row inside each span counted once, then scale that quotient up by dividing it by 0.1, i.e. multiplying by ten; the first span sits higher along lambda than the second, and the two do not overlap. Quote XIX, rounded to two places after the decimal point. 10.17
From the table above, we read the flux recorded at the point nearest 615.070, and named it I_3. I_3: 35.97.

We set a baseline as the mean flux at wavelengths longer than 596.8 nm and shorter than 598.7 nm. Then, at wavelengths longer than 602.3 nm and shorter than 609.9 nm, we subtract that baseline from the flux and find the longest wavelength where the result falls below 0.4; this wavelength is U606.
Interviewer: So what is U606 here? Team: 609.712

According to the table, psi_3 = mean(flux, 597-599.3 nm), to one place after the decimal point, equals 35.7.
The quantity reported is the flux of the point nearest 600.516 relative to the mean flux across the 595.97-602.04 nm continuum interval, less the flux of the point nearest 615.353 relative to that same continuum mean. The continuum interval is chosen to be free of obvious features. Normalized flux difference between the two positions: -0.015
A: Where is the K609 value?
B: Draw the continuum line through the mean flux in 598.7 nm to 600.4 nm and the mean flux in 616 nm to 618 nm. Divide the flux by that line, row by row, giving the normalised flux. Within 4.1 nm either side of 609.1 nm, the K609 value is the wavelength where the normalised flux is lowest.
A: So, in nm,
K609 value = 612.526 nm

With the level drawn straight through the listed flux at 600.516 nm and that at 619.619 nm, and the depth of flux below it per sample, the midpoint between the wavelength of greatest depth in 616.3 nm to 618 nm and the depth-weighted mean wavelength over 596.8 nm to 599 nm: 607.04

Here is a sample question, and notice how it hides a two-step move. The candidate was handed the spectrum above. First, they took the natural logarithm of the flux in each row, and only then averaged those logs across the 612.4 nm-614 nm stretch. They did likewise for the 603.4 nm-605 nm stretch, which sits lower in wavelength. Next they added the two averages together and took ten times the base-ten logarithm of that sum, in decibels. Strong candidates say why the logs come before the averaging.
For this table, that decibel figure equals 8.54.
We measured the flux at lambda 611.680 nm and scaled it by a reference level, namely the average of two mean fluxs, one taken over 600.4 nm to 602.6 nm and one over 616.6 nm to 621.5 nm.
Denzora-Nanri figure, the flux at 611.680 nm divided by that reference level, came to 1.01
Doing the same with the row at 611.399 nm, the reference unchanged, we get 1.04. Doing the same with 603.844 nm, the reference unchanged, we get 1.02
